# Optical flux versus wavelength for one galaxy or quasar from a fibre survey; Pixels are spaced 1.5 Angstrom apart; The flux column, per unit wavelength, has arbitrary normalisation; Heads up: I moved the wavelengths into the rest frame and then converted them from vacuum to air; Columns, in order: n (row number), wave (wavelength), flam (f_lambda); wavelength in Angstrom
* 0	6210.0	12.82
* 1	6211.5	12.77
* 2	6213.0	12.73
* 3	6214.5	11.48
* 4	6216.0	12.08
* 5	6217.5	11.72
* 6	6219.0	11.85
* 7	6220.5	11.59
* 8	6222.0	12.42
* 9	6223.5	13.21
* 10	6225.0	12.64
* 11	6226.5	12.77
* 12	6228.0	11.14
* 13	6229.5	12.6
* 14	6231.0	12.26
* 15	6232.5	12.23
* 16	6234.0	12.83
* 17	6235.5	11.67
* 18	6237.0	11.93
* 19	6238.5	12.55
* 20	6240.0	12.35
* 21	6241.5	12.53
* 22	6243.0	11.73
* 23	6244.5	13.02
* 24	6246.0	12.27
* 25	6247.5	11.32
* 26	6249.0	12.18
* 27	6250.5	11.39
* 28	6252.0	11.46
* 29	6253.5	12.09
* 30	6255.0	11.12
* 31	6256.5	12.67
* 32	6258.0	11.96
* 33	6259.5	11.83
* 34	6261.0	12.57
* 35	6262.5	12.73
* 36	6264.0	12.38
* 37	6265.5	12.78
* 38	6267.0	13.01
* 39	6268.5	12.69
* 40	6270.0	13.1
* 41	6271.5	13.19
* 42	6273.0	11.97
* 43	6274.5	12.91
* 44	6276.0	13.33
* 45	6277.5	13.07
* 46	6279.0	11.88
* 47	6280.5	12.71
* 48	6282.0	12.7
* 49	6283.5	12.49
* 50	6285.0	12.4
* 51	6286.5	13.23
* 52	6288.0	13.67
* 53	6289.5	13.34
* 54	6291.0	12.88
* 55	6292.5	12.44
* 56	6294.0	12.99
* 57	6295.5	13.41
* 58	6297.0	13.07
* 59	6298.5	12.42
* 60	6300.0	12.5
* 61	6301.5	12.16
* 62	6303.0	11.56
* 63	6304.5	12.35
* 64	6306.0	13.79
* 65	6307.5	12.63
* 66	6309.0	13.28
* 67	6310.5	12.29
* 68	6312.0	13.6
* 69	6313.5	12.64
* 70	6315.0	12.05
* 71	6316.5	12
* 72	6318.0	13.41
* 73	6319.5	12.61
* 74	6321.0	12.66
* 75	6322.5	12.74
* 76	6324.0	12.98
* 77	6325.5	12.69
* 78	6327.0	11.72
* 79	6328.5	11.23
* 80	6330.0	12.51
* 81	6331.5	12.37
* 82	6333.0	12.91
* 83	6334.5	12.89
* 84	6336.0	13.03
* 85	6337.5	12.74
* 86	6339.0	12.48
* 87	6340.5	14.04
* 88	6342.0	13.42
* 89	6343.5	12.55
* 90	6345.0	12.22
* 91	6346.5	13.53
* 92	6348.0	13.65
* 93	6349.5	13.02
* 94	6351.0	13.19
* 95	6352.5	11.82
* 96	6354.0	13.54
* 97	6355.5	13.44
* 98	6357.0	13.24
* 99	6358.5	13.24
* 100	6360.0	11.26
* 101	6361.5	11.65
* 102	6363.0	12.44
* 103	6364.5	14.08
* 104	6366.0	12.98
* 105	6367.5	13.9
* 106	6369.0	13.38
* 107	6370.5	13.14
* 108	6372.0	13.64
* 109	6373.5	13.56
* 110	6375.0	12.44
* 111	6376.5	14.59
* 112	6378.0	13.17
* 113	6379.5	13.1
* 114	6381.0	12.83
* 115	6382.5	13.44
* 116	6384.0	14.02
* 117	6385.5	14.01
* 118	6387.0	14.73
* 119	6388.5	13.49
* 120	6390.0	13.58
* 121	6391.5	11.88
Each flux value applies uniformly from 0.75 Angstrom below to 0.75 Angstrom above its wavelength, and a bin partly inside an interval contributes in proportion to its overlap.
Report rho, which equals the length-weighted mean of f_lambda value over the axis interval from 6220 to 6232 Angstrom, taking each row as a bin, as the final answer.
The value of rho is 12.3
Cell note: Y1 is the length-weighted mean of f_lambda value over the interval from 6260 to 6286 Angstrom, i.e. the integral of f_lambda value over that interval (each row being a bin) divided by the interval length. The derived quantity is 12.7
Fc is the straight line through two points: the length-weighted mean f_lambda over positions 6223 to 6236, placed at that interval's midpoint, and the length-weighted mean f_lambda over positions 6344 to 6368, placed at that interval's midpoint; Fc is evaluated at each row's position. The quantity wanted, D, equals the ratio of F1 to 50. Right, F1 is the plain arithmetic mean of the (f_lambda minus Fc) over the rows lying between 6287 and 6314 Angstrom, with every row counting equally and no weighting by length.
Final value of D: 0.0029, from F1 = 0.15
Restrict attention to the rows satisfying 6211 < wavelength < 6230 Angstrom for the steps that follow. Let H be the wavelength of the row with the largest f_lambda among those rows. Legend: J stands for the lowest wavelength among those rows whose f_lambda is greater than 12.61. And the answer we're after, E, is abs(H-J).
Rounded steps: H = 6223.5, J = 6211.5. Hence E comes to 12.0 Angstrom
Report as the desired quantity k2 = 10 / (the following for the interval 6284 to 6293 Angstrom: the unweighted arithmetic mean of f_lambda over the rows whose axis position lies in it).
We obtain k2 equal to 0.770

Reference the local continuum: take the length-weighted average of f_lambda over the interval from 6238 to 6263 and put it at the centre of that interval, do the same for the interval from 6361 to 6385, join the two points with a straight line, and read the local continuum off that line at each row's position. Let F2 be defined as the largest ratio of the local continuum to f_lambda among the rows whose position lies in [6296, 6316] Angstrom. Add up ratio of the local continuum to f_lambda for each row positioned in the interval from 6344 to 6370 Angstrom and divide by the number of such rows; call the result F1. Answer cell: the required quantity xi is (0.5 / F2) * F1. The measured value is 0.47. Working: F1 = 1.02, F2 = 1.09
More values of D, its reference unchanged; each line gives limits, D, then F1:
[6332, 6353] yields 0.0017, 0.09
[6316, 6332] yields -0.0069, -0.35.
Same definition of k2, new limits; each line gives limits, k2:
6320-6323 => 0.787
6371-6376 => 0.757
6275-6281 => 0.784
